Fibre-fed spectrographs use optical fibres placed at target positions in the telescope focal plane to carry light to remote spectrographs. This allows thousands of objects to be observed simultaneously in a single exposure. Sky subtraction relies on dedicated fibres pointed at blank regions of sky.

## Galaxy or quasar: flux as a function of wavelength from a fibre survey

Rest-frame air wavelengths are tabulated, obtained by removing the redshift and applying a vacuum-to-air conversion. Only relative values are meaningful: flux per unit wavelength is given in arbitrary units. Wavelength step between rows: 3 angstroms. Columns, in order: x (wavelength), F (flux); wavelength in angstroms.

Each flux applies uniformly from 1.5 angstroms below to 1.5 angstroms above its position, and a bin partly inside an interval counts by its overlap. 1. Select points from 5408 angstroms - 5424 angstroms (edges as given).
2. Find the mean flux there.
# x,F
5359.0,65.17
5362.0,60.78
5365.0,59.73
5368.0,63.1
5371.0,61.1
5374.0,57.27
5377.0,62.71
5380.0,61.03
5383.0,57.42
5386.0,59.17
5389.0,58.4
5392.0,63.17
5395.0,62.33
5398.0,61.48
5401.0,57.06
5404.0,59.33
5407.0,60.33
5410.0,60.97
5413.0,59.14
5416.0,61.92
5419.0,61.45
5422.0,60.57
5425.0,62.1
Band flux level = 60.8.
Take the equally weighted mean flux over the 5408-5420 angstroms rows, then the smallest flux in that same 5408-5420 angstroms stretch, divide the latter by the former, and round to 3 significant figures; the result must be 0.972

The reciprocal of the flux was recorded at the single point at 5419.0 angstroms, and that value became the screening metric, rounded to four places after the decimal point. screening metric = 0.0163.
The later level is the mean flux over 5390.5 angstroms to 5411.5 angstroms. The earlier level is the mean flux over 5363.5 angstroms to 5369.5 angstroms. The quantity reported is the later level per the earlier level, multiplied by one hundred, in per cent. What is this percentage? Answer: 99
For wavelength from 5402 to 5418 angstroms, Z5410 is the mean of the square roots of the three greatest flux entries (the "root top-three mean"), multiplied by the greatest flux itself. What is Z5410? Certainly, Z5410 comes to 484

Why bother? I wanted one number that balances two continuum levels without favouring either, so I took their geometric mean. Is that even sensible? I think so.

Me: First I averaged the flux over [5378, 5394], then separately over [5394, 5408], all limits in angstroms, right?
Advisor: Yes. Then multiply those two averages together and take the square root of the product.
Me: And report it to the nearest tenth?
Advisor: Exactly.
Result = 60.0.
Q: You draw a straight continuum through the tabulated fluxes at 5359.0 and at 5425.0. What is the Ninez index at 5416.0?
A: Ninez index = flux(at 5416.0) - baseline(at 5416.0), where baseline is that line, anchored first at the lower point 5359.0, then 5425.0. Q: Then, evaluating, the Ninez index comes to -1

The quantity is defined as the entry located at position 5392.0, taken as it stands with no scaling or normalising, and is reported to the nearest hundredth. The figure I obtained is 63.17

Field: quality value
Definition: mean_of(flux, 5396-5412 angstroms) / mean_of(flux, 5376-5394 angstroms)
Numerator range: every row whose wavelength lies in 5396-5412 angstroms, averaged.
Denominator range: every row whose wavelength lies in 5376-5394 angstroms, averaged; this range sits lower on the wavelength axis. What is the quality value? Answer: 0.99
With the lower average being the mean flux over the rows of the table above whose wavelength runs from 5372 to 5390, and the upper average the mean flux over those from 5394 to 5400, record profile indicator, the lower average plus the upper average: 121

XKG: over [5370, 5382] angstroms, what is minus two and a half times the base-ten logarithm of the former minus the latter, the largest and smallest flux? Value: -1.84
